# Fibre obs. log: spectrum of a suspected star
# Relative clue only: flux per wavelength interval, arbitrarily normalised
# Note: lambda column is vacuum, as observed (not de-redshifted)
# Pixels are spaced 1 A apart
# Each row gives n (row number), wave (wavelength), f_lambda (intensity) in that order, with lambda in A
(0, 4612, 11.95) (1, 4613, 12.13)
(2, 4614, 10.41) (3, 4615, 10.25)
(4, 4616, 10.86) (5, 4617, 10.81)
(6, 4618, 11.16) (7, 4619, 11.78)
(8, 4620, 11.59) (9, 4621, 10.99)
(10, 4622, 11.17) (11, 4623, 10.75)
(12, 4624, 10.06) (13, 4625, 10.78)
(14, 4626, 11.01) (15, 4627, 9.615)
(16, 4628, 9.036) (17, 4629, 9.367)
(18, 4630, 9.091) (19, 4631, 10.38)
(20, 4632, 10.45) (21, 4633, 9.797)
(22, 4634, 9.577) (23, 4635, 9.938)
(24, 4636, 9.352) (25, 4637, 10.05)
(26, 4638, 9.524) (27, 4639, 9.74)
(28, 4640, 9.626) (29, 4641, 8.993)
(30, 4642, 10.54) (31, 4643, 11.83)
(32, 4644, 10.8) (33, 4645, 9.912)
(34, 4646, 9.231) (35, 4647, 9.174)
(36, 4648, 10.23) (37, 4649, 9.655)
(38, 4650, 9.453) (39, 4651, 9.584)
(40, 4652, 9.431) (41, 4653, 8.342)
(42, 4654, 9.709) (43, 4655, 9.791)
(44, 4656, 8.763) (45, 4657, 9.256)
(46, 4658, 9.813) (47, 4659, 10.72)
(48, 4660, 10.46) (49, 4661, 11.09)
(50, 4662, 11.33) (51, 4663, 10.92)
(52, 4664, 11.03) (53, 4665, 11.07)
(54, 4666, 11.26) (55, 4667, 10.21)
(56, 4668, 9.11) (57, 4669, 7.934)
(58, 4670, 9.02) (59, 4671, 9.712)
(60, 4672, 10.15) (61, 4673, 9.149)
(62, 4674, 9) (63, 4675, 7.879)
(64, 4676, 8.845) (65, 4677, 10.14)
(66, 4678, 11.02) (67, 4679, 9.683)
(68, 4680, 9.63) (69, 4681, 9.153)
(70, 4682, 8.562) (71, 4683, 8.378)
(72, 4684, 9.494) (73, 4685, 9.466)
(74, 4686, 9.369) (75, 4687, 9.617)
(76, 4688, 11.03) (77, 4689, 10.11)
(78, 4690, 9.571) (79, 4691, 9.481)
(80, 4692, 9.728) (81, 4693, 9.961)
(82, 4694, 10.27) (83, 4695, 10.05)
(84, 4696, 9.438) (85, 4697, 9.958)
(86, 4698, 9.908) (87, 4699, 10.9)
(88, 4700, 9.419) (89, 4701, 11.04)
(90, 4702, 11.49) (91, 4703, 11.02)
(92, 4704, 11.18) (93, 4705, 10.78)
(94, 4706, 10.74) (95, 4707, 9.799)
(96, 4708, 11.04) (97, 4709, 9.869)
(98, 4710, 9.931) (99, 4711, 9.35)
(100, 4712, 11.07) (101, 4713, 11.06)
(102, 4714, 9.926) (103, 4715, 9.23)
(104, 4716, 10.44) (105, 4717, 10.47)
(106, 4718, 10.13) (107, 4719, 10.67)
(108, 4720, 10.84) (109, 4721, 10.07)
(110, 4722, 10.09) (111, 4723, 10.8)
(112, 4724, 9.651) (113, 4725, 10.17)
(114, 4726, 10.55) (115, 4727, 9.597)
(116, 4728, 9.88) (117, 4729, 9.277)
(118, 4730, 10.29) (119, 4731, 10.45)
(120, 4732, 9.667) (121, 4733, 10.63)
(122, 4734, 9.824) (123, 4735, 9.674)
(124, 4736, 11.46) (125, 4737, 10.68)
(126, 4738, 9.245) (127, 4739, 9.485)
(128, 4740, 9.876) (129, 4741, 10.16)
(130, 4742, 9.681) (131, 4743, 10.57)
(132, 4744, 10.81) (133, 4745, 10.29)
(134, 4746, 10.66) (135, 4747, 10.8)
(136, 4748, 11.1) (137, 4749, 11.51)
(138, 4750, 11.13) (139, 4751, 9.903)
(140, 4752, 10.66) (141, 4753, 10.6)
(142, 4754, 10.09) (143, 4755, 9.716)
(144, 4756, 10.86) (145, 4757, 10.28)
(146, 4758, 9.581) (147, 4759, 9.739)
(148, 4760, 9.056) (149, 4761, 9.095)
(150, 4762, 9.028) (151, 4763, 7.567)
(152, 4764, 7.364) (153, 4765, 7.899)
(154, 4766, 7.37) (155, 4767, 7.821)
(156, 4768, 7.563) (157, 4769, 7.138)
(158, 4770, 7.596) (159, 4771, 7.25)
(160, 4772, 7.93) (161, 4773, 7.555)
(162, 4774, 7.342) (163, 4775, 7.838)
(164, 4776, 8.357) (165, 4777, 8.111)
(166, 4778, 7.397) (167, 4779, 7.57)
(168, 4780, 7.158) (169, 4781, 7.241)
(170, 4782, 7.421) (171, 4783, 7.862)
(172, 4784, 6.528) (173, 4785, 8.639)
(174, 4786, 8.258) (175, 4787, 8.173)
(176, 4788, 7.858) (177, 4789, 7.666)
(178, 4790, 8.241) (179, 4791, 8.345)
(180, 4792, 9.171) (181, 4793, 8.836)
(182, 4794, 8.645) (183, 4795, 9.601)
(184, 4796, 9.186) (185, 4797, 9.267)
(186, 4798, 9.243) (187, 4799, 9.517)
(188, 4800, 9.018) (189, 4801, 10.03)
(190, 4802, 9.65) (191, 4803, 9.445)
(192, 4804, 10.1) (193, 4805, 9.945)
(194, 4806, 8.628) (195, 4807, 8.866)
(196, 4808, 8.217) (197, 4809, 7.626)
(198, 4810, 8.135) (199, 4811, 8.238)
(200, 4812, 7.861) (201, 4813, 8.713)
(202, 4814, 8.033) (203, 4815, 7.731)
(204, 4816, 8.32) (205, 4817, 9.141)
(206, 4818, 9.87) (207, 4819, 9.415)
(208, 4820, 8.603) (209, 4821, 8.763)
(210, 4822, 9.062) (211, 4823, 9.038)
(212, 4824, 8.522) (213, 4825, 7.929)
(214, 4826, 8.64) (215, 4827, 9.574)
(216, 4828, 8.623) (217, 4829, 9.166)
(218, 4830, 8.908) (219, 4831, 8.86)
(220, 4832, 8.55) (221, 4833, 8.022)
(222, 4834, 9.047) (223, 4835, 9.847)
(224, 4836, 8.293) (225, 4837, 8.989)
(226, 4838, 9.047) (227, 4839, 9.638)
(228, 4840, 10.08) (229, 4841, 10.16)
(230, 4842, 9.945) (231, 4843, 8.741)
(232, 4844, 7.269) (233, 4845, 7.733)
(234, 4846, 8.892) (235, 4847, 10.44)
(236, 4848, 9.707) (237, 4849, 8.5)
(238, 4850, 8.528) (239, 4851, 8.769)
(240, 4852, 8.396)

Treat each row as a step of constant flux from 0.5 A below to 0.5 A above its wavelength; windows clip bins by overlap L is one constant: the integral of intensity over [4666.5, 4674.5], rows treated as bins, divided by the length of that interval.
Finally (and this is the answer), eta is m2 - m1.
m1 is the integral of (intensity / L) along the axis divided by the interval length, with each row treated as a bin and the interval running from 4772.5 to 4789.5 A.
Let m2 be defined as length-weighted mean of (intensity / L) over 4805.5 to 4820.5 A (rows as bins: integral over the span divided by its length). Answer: 0.08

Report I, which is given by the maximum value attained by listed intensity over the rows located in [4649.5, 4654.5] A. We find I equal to 9.709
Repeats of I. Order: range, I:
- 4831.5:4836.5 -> 9.847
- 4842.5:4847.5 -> 10.44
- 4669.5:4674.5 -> 10.15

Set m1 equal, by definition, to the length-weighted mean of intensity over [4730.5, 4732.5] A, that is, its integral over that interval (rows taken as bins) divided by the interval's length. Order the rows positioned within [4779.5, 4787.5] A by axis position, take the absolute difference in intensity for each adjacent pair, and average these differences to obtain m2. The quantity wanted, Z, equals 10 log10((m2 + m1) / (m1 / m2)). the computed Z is -1.5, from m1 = 10.1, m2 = 0.66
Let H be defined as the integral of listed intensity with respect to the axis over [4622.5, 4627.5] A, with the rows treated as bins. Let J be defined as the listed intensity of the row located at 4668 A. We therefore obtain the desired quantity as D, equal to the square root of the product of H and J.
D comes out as 22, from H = 52.2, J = 9.11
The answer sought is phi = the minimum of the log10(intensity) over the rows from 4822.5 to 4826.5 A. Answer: 0.90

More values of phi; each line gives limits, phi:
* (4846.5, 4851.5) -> 0.93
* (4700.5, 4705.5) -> 1.03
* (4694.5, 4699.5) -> 0.97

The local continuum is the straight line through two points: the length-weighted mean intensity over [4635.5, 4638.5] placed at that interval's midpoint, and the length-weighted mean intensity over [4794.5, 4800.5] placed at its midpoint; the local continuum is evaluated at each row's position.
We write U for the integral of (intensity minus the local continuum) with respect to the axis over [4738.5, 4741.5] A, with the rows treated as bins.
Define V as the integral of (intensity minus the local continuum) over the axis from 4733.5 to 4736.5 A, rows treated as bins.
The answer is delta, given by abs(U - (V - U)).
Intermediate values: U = 1.2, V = 2.6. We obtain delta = 0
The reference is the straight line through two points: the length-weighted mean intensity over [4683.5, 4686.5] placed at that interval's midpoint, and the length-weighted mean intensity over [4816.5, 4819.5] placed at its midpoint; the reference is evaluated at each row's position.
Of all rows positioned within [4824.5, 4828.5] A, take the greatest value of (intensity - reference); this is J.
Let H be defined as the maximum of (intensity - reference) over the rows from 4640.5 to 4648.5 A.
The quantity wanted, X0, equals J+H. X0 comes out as 2.49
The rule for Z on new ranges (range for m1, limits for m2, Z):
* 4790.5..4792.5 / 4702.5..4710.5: -2.1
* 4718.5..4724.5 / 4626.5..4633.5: -2.5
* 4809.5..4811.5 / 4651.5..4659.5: -0.6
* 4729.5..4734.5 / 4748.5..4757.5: -1.8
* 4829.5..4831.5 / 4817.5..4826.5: -3.3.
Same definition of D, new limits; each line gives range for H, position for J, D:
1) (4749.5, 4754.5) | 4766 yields 20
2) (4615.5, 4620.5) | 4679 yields 23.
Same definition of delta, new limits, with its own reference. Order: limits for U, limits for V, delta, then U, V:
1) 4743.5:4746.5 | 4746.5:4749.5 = 2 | 3.5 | 5.2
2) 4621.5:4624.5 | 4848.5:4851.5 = 8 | 3.0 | -1.8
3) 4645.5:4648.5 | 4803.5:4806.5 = 1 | -0.2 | 0.8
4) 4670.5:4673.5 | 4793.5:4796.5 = 1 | 0.3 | -0.5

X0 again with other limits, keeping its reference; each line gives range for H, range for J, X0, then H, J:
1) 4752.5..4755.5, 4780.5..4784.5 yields -0.46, 1.1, -1.6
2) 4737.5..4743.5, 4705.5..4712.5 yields 2.73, 1.1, 1.6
